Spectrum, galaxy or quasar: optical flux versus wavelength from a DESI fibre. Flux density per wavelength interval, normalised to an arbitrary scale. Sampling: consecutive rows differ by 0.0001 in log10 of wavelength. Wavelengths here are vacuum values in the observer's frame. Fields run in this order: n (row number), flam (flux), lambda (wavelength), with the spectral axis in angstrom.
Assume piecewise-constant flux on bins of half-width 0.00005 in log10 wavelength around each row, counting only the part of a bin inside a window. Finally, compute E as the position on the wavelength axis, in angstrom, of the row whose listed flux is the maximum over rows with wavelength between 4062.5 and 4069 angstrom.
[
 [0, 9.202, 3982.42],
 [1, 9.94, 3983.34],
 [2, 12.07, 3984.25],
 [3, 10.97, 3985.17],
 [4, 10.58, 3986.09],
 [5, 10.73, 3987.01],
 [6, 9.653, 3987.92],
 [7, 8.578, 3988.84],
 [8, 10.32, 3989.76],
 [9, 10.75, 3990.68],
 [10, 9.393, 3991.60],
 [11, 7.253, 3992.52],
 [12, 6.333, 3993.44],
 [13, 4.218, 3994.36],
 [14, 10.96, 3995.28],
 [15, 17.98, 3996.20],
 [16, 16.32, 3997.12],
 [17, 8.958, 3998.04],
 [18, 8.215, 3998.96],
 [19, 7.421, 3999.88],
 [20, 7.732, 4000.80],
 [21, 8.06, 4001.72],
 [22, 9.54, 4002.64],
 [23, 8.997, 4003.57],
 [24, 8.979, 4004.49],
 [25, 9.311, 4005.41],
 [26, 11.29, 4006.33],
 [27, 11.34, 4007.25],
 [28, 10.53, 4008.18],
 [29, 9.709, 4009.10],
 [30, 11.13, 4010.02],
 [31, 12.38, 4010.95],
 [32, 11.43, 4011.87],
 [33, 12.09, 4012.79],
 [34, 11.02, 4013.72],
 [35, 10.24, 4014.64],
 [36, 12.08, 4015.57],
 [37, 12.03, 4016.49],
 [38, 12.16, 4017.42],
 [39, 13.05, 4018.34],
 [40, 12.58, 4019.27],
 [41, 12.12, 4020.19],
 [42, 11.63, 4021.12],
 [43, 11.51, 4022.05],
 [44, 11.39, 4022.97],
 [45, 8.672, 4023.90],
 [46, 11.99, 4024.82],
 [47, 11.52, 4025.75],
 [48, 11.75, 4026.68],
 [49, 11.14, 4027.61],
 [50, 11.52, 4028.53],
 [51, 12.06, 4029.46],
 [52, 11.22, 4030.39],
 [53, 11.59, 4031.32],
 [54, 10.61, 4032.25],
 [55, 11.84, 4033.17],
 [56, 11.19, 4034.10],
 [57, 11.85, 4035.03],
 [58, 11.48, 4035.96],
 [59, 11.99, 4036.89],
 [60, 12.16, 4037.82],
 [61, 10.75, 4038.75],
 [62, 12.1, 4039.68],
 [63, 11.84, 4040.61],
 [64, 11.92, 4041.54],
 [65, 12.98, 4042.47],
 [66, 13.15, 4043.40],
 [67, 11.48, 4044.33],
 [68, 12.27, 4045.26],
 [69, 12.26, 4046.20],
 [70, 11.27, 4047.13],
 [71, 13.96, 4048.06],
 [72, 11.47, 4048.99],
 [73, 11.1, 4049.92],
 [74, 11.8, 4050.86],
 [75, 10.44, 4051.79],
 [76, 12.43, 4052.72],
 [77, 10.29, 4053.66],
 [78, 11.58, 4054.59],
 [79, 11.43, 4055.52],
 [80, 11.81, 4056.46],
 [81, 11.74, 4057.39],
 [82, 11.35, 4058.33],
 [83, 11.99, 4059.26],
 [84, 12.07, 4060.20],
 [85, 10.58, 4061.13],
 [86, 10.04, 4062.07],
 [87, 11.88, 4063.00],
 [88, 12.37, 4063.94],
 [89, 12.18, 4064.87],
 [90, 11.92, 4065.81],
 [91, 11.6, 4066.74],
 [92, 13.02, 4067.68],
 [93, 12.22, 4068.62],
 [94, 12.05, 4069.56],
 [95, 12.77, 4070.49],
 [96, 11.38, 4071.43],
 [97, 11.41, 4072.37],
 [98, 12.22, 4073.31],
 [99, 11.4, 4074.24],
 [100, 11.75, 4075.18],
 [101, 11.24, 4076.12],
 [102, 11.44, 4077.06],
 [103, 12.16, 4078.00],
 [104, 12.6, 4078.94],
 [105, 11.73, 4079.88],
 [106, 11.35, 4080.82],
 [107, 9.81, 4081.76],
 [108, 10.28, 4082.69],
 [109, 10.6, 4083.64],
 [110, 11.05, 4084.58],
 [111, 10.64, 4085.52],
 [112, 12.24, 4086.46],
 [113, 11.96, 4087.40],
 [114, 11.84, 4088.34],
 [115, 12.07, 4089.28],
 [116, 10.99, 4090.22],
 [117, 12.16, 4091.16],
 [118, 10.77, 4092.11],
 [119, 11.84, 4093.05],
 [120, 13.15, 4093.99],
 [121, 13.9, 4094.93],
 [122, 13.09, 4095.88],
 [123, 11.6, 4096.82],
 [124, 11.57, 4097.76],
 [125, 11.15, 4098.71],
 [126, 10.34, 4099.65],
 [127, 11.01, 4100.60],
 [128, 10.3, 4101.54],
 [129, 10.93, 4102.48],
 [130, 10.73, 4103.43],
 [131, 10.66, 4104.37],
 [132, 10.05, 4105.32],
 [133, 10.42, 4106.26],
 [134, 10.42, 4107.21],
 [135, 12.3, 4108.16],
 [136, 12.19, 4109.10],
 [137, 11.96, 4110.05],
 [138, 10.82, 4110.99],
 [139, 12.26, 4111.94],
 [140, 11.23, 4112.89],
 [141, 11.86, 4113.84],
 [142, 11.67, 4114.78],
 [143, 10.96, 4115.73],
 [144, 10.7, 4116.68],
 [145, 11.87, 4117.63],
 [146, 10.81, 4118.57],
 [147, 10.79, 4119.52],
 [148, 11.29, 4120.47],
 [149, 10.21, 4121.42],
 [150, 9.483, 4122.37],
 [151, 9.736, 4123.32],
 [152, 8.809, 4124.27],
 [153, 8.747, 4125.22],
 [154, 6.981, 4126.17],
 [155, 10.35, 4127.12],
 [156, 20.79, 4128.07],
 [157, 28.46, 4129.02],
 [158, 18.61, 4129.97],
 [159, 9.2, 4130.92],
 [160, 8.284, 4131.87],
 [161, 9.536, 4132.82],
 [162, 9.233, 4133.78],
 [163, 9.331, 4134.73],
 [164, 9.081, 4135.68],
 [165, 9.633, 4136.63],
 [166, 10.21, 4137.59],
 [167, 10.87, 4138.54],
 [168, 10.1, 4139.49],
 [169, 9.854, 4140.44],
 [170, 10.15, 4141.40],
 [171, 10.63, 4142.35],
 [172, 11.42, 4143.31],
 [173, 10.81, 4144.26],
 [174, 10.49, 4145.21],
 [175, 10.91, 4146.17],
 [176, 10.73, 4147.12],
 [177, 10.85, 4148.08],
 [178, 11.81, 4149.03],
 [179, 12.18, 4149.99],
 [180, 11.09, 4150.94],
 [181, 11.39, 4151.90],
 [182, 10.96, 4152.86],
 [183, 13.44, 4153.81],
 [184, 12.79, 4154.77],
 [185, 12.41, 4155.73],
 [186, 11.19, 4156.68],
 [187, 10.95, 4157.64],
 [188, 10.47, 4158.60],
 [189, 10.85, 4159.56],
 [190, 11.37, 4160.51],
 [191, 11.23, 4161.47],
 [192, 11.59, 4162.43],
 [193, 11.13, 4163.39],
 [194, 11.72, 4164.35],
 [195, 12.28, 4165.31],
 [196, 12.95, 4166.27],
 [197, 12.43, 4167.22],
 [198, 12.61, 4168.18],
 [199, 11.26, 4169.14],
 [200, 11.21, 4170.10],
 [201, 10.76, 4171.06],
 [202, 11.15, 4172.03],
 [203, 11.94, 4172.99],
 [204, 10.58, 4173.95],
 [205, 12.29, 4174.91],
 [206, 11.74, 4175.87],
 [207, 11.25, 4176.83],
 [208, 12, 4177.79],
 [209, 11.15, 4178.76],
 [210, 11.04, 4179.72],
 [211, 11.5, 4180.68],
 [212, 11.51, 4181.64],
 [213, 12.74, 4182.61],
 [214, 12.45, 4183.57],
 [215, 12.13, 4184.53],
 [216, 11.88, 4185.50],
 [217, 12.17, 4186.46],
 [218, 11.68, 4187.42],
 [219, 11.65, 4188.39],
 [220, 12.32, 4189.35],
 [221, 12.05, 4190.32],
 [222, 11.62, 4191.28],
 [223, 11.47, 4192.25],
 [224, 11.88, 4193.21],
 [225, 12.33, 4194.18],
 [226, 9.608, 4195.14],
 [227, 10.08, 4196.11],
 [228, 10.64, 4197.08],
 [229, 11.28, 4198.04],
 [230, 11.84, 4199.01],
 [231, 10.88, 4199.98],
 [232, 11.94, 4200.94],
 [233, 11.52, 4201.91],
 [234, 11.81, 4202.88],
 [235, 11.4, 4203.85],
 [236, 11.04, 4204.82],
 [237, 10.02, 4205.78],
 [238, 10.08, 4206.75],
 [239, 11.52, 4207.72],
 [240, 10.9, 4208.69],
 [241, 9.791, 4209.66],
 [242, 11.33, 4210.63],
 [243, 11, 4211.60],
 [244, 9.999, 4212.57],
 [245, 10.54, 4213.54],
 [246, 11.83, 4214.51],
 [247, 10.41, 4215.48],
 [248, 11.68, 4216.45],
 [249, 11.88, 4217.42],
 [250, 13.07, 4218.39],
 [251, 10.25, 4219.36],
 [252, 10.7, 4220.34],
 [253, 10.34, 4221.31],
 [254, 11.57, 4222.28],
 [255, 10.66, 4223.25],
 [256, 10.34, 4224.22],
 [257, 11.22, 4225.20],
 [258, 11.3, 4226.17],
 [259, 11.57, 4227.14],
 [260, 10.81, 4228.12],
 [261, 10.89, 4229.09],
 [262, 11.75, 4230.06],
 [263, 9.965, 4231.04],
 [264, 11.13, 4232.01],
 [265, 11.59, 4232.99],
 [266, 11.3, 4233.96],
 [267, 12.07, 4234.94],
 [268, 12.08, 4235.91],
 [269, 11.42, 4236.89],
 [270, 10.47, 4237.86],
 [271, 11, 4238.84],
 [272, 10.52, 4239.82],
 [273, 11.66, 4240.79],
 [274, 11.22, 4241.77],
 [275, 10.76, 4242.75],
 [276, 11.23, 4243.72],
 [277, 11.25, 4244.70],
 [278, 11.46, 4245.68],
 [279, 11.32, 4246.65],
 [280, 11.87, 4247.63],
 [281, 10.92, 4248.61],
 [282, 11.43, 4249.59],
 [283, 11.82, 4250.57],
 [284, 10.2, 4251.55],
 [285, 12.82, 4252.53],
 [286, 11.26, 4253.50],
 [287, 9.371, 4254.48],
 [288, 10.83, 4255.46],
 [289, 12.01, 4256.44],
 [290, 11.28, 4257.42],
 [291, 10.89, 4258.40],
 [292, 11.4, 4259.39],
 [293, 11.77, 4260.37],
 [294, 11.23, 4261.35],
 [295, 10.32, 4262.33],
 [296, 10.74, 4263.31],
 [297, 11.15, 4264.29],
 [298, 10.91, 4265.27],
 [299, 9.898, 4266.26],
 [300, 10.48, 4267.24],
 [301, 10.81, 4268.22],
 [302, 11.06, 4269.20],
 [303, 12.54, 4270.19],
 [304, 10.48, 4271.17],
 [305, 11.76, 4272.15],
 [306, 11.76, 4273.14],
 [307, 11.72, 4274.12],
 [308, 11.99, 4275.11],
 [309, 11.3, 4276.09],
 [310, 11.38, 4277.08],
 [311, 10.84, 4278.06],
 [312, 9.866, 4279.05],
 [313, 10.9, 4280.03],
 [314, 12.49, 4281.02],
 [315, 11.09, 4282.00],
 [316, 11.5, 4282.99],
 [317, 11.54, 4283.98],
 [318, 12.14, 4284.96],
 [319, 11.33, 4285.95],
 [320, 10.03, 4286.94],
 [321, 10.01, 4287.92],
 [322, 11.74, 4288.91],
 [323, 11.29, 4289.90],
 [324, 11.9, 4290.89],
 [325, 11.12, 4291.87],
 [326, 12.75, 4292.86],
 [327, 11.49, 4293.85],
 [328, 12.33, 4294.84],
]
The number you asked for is 4067.68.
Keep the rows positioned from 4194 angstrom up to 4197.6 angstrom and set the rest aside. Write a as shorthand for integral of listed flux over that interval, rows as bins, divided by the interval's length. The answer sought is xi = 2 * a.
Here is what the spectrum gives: 21.1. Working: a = 10.5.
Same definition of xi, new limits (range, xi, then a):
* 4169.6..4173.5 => 22.5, 11.2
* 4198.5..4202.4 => 23.1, 11.5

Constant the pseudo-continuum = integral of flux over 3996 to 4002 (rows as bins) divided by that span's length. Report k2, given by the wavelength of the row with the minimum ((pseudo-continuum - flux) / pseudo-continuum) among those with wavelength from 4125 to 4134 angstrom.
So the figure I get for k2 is 4129.02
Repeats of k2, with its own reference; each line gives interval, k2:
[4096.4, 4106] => 4096.82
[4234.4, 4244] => 4235.91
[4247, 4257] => 4252.53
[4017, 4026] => 4018.34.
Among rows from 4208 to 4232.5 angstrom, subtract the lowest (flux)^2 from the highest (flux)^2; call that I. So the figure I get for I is 75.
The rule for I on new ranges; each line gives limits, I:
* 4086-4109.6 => 92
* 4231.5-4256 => 77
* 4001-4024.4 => 105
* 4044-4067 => 94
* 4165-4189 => 56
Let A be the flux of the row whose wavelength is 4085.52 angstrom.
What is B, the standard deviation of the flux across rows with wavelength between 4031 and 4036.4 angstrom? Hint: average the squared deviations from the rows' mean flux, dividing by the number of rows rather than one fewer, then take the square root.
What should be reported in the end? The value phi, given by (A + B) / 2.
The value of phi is 5.53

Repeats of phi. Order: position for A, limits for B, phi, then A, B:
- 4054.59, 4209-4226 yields 6.20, 11.58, 0.82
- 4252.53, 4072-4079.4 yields 6.64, 12.82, 0.46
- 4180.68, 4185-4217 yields 6.13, 11.5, 0.77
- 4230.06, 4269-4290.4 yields 6.24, 11.75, 0.72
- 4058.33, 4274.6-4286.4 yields 6.00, 11.35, 0.65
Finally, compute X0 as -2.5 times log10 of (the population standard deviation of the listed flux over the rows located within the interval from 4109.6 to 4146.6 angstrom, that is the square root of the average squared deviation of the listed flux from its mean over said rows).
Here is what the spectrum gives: -1.41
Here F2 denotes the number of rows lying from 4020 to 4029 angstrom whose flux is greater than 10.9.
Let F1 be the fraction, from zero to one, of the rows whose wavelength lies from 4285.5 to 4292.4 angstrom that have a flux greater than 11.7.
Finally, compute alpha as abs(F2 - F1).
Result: 8.7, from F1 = 0.29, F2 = 9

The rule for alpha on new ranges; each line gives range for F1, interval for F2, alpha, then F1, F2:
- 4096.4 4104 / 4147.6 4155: 7.0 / 0.00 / 7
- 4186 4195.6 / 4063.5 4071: 7.5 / 0.50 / 8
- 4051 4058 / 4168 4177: 7.6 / 0.43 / 8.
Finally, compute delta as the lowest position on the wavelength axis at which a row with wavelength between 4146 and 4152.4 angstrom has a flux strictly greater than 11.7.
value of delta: 4149.03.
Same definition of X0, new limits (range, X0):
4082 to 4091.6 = 0.38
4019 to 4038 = 0.29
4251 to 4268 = 0.25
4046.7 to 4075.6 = 0.27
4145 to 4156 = 0.12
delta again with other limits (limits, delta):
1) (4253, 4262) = 4256.44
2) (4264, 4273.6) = 4270.19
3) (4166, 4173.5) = 4166.27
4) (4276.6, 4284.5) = 4281.02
